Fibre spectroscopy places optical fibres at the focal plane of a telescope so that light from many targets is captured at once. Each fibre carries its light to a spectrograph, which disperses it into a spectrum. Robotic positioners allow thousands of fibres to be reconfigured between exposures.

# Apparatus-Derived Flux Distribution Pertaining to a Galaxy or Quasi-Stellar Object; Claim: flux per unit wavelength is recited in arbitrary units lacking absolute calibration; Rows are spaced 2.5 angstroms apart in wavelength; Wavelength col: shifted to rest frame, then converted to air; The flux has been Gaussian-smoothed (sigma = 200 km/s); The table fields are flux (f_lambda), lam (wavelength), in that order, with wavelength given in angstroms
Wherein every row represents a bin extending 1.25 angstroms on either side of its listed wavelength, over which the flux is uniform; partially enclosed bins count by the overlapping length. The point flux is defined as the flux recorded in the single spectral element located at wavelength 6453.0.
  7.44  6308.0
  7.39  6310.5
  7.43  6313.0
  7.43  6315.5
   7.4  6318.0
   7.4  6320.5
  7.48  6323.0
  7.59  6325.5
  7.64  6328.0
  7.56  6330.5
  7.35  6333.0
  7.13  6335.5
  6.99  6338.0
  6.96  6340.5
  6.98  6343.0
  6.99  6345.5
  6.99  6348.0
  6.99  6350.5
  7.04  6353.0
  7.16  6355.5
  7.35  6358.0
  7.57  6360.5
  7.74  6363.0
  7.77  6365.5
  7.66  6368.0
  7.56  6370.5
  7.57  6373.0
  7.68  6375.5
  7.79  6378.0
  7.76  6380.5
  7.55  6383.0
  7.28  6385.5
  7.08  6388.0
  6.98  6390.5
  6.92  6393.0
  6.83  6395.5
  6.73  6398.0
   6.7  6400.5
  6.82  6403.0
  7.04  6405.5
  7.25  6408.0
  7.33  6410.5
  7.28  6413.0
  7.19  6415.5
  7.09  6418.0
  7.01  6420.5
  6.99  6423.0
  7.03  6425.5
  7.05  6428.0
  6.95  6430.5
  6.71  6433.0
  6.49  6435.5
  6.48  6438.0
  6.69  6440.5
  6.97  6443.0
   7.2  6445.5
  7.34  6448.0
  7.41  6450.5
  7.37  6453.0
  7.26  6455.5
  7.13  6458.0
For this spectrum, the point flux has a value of 7.37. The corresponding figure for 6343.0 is 6.98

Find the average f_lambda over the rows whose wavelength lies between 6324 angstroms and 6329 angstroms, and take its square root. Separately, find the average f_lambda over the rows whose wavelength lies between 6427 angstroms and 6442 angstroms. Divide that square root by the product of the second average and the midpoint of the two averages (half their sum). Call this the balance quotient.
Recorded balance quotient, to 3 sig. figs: 0.0572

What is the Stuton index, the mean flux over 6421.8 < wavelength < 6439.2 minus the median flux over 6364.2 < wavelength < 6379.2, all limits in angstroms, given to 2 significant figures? -0.86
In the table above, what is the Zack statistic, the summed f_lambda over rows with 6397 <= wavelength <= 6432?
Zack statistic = 98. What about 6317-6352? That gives 101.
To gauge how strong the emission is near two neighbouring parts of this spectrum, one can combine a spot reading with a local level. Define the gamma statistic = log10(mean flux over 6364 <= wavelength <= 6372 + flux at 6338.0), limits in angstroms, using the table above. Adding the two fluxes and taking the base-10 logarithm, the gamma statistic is 1.17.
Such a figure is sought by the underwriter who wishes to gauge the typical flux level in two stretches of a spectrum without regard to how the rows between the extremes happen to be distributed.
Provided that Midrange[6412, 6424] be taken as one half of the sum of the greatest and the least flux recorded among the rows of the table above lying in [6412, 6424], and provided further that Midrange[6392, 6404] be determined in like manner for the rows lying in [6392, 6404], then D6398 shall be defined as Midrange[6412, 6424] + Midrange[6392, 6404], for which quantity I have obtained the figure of 13.9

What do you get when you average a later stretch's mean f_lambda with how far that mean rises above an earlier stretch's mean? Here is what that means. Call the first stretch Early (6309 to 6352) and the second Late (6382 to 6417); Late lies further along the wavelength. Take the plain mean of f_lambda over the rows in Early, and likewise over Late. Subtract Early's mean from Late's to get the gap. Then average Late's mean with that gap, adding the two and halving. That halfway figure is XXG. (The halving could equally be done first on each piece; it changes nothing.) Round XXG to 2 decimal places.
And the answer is 3.43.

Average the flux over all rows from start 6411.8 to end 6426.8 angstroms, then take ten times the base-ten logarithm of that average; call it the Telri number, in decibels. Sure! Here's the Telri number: 8.51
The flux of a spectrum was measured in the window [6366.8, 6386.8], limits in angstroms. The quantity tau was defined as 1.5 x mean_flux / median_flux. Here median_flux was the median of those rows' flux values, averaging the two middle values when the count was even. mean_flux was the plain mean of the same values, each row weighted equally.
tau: 1.50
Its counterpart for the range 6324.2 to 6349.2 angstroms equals 1.53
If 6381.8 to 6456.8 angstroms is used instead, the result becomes 1.50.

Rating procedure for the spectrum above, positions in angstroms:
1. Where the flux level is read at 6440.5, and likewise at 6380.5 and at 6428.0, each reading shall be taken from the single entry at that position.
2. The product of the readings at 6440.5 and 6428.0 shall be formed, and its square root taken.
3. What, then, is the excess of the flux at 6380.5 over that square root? 0.89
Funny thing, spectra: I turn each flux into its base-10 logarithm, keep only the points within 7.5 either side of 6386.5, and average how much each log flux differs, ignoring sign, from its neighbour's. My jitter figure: 0.010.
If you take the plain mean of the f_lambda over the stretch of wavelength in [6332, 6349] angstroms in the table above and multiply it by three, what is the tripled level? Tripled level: 21.2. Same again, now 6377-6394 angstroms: 22.0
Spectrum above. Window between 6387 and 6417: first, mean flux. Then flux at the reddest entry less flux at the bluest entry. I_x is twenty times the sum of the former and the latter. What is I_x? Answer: 142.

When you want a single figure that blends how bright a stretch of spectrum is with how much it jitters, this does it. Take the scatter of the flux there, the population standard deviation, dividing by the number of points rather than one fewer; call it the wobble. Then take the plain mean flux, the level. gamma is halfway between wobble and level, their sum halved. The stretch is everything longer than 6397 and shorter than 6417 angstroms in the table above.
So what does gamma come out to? 3.64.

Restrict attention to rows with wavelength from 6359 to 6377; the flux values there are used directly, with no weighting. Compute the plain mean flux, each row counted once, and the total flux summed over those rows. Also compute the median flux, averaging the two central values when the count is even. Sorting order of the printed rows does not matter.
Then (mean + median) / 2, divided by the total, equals 0.143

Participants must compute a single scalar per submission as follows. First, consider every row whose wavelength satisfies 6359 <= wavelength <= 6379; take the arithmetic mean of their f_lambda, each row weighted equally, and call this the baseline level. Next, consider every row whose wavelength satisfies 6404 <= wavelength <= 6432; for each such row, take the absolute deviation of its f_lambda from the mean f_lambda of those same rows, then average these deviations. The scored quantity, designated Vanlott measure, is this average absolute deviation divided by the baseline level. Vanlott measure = 0.014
